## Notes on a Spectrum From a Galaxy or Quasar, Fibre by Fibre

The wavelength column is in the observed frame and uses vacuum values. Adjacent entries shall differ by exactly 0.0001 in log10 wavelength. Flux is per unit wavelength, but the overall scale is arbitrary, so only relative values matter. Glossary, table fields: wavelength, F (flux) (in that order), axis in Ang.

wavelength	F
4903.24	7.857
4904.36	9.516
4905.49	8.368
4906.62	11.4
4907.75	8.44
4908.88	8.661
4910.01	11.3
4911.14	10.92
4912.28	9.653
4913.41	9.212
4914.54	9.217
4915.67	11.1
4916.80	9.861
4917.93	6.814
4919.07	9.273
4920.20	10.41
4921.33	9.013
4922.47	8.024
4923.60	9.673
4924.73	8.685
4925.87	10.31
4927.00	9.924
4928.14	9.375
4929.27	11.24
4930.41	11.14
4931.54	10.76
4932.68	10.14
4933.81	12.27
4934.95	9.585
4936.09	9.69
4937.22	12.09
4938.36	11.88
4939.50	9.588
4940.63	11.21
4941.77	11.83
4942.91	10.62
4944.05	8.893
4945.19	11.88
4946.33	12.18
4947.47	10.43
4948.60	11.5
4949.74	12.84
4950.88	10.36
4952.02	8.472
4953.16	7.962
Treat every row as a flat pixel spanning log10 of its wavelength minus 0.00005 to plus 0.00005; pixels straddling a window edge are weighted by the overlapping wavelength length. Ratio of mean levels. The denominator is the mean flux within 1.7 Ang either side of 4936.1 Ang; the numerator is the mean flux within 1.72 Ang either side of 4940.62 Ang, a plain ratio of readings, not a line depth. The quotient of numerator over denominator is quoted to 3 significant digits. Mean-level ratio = 1.04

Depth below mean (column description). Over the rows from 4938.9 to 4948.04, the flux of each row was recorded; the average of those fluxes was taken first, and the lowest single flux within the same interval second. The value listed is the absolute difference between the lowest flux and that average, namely 1.9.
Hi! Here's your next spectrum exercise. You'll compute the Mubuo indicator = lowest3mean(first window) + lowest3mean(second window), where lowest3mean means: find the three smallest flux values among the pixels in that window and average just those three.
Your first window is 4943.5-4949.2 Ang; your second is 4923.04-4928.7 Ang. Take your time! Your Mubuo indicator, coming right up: 19.5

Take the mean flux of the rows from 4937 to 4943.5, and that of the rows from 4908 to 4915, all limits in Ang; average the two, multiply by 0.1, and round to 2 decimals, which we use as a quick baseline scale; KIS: 1.05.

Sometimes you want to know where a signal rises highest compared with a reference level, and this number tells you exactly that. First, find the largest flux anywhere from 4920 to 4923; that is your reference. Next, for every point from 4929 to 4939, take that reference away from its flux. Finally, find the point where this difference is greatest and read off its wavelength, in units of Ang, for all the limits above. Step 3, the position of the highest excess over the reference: 4933.81 Ang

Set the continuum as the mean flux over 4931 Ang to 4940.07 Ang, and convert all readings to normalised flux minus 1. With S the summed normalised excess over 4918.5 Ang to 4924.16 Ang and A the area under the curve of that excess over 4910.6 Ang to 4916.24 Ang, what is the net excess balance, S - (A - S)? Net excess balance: -1.0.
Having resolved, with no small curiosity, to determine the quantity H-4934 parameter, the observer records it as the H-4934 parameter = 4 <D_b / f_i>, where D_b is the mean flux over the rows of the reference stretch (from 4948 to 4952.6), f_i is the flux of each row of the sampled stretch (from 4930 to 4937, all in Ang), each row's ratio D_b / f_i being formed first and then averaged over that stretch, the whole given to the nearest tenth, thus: 4.1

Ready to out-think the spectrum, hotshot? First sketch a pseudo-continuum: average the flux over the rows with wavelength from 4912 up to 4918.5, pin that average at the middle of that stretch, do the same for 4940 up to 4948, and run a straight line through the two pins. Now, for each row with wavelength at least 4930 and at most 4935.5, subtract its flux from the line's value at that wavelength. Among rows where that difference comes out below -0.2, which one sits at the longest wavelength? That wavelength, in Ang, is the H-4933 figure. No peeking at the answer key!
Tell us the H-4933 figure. 4933.81 Ang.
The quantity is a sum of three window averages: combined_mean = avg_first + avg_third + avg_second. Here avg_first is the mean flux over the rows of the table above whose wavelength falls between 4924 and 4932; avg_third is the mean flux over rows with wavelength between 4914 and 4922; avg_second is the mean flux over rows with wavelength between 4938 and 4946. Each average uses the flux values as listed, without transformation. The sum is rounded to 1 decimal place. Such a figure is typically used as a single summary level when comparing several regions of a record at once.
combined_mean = 30.4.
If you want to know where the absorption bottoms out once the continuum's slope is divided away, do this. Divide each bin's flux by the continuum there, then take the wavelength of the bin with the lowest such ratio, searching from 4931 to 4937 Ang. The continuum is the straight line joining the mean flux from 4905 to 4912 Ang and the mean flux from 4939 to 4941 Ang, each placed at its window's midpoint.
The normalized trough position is 4934.95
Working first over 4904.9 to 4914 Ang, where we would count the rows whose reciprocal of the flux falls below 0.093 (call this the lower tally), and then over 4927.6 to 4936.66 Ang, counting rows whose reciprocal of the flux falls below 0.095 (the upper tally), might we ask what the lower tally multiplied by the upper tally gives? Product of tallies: 12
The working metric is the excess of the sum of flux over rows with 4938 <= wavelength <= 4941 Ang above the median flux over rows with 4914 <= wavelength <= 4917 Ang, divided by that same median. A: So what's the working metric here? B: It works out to 2.31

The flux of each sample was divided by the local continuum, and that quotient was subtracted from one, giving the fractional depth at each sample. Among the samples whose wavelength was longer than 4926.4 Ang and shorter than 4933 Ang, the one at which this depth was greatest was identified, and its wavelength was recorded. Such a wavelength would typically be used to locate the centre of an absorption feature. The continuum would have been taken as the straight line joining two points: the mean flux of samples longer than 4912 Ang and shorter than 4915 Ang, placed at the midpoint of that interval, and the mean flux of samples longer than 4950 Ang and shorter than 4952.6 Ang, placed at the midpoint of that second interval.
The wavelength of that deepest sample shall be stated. 4928.14 Ang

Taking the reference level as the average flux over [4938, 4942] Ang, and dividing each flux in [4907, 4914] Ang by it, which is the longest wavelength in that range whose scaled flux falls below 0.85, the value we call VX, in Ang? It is 4913.41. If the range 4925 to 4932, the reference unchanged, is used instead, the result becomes 4928.14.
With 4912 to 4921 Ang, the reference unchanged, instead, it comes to 4919.07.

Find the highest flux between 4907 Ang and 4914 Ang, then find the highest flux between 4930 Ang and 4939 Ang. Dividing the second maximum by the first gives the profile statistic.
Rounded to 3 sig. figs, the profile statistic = 1.09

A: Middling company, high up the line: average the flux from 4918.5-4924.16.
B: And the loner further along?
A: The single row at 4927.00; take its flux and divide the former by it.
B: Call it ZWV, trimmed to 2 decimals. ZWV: 0.93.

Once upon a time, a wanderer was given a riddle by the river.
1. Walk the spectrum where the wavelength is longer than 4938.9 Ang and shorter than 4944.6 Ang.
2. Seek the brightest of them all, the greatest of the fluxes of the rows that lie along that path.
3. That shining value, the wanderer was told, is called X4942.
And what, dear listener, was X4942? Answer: 11.83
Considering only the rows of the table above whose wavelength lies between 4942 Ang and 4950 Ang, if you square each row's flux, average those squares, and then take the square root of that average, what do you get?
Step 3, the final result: 11.3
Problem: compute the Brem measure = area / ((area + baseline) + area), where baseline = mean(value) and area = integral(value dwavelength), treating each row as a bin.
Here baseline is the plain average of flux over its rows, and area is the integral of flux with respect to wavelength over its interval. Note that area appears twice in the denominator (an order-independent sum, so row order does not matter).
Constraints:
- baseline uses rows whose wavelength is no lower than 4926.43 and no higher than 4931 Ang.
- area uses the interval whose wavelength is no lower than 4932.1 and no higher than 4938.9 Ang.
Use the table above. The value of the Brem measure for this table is 0.467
